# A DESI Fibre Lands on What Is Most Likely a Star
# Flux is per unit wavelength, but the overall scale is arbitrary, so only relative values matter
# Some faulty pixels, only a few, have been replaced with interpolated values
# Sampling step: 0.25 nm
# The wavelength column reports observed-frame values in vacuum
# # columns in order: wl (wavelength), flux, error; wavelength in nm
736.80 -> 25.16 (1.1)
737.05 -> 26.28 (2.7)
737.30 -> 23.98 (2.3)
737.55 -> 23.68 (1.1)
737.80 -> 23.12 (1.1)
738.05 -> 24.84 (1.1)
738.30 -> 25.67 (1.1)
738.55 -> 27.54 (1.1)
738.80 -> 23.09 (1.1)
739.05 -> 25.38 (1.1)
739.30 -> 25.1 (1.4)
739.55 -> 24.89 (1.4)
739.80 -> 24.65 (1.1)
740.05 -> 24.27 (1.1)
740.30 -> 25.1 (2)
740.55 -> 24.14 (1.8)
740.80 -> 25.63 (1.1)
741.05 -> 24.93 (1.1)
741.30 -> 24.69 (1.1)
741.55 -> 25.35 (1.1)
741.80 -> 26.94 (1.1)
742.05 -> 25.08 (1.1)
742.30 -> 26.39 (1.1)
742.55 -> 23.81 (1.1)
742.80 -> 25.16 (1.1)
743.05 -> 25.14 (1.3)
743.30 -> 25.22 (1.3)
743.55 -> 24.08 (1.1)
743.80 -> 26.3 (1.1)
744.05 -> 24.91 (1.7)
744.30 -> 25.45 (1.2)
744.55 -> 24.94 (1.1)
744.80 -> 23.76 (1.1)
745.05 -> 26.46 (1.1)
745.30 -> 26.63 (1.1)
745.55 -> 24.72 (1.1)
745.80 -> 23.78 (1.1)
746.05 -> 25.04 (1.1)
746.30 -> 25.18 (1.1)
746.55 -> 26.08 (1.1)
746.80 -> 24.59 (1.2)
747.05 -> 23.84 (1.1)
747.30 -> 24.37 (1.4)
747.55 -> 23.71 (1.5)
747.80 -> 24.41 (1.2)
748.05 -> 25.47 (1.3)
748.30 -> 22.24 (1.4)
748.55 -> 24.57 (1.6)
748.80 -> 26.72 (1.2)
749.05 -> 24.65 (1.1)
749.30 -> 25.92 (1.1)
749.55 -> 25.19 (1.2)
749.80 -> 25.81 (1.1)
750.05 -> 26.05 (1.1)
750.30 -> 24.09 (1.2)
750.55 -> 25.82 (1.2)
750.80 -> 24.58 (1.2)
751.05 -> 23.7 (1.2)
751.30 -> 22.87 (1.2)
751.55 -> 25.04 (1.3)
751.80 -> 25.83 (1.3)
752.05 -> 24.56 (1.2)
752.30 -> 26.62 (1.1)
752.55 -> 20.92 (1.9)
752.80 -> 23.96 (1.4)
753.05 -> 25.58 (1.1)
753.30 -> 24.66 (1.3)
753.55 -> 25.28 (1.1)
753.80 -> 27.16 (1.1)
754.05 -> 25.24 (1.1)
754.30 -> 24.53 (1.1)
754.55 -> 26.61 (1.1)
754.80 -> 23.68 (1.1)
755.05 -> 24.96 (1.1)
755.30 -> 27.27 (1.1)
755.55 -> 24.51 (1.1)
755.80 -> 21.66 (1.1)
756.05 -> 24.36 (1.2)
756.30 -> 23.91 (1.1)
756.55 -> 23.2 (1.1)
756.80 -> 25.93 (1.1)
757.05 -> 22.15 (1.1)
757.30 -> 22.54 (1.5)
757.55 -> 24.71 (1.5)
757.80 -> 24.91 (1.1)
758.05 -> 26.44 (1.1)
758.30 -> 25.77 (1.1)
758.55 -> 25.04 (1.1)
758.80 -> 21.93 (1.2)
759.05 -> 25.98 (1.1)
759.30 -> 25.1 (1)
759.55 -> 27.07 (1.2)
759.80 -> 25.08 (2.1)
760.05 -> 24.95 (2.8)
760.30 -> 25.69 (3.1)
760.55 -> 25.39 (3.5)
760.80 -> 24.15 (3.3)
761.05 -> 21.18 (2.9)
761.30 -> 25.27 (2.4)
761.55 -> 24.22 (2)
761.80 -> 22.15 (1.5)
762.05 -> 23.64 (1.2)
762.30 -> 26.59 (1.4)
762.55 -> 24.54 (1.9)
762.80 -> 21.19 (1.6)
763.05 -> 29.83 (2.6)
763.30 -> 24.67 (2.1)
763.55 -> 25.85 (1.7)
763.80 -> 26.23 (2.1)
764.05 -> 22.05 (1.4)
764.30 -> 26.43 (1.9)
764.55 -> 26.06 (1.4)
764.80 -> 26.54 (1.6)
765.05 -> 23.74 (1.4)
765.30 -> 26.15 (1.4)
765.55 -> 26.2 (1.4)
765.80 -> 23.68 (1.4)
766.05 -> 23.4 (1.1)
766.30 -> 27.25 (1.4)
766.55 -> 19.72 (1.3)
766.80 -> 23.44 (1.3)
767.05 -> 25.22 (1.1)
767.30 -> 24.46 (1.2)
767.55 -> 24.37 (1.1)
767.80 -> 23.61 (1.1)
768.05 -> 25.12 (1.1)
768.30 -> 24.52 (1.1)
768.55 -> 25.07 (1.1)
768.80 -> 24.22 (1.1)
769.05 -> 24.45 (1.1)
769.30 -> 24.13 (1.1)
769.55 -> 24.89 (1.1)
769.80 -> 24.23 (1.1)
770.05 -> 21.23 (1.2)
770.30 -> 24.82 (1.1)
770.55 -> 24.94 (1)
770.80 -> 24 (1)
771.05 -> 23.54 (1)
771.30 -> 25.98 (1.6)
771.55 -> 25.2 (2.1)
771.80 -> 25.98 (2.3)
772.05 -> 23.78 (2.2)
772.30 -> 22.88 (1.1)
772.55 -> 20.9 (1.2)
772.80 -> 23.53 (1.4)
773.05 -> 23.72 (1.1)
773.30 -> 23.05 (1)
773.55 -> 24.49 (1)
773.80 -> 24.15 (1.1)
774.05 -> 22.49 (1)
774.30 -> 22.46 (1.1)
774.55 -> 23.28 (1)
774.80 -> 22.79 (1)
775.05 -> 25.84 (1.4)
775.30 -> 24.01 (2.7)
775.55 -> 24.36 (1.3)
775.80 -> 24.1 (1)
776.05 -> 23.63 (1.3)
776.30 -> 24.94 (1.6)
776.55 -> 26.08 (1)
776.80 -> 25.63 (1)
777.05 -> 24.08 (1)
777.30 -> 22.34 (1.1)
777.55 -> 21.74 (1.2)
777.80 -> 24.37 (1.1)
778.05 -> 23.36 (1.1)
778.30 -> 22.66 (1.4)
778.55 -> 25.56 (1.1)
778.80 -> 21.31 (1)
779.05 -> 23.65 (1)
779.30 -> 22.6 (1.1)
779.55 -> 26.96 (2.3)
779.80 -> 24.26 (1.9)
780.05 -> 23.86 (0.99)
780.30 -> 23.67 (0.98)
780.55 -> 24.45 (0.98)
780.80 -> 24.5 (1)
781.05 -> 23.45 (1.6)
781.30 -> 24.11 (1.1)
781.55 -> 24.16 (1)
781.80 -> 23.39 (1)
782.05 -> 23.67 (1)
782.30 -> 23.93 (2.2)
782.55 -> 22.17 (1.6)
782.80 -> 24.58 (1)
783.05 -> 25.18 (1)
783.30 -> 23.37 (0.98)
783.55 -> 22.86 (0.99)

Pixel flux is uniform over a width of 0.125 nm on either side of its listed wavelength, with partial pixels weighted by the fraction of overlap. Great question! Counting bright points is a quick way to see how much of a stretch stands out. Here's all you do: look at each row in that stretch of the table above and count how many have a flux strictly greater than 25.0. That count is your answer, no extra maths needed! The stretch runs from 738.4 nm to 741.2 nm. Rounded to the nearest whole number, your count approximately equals 5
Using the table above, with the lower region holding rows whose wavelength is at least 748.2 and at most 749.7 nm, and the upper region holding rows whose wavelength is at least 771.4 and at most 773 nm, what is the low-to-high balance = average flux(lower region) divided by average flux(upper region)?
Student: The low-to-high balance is 1.05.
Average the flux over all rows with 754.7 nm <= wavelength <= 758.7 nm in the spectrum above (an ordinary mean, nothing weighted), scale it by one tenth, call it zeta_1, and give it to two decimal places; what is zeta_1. 2.44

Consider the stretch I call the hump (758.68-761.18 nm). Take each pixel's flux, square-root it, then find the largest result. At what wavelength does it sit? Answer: 759.55 nm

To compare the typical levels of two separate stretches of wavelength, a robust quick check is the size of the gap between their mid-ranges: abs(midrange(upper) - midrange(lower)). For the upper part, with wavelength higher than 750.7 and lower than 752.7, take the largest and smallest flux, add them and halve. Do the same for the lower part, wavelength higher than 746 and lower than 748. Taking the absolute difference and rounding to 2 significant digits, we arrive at 1.1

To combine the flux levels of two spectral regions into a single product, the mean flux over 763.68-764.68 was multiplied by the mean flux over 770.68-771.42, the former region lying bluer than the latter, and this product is 617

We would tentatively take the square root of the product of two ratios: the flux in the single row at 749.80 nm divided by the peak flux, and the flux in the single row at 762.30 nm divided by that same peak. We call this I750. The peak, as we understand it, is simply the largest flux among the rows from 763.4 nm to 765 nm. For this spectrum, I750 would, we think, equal 0.99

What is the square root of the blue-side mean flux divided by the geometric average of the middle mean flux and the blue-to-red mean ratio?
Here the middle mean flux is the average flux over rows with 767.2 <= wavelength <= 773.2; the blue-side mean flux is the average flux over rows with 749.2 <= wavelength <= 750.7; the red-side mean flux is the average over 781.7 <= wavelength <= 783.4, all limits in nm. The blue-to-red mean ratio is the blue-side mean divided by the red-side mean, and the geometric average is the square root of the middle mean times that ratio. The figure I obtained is 2.24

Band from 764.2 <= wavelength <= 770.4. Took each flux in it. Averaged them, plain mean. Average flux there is 24.5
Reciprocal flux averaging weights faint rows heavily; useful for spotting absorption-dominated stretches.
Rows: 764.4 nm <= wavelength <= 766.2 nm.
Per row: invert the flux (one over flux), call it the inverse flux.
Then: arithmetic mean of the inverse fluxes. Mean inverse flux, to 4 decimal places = 0.0399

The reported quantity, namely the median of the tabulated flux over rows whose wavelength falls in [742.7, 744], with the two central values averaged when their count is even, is 25.2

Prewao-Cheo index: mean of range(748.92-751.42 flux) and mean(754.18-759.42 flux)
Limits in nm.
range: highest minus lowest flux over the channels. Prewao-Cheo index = 13.9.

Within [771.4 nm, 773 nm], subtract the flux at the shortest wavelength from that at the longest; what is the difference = -1.7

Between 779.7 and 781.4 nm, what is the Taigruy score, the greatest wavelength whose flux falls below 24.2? 781.30 nm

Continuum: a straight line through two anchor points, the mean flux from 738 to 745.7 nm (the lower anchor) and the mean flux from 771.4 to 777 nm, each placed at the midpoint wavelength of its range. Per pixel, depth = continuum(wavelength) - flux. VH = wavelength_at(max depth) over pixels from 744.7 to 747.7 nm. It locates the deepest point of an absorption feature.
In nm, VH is 744.80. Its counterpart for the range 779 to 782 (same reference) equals 779.30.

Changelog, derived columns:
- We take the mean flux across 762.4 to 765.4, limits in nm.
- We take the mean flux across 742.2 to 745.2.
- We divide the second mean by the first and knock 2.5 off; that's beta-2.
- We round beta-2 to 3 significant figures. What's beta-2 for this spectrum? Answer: -1.51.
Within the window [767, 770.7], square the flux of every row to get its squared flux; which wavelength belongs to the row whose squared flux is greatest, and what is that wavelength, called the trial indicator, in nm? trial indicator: 767.05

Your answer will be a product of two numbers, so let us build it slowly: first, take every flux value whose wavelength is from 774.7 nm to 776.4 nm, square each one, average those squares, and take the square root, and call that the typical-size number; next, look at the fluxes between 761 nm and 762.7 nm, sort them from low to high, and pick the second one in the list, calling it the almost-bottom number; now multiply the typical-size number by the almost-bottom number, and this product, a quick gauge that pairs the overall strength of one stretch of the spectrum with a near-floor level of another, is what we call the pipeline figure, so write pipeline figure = 537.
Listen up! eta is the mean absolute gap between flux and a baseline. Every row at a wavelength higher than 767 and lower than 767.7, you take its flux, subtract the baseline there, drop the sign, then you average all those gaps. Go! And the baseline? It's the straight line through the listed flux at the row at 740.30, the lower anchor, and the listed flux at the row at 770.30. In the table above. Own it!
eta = 0.4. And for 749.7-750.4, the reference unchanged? 0.9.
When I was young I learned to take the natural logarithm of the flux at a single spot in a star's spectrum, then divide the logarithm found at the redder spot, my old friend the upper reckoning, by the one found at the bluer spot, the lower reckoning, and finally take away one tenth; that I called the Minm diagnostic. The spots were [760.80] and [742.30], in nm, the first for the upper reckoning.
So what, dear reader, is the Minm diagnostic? 0.873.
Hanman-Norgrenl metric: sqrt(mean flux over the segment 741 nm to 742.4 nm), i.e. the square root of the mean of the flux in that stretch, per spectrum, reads 5.06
